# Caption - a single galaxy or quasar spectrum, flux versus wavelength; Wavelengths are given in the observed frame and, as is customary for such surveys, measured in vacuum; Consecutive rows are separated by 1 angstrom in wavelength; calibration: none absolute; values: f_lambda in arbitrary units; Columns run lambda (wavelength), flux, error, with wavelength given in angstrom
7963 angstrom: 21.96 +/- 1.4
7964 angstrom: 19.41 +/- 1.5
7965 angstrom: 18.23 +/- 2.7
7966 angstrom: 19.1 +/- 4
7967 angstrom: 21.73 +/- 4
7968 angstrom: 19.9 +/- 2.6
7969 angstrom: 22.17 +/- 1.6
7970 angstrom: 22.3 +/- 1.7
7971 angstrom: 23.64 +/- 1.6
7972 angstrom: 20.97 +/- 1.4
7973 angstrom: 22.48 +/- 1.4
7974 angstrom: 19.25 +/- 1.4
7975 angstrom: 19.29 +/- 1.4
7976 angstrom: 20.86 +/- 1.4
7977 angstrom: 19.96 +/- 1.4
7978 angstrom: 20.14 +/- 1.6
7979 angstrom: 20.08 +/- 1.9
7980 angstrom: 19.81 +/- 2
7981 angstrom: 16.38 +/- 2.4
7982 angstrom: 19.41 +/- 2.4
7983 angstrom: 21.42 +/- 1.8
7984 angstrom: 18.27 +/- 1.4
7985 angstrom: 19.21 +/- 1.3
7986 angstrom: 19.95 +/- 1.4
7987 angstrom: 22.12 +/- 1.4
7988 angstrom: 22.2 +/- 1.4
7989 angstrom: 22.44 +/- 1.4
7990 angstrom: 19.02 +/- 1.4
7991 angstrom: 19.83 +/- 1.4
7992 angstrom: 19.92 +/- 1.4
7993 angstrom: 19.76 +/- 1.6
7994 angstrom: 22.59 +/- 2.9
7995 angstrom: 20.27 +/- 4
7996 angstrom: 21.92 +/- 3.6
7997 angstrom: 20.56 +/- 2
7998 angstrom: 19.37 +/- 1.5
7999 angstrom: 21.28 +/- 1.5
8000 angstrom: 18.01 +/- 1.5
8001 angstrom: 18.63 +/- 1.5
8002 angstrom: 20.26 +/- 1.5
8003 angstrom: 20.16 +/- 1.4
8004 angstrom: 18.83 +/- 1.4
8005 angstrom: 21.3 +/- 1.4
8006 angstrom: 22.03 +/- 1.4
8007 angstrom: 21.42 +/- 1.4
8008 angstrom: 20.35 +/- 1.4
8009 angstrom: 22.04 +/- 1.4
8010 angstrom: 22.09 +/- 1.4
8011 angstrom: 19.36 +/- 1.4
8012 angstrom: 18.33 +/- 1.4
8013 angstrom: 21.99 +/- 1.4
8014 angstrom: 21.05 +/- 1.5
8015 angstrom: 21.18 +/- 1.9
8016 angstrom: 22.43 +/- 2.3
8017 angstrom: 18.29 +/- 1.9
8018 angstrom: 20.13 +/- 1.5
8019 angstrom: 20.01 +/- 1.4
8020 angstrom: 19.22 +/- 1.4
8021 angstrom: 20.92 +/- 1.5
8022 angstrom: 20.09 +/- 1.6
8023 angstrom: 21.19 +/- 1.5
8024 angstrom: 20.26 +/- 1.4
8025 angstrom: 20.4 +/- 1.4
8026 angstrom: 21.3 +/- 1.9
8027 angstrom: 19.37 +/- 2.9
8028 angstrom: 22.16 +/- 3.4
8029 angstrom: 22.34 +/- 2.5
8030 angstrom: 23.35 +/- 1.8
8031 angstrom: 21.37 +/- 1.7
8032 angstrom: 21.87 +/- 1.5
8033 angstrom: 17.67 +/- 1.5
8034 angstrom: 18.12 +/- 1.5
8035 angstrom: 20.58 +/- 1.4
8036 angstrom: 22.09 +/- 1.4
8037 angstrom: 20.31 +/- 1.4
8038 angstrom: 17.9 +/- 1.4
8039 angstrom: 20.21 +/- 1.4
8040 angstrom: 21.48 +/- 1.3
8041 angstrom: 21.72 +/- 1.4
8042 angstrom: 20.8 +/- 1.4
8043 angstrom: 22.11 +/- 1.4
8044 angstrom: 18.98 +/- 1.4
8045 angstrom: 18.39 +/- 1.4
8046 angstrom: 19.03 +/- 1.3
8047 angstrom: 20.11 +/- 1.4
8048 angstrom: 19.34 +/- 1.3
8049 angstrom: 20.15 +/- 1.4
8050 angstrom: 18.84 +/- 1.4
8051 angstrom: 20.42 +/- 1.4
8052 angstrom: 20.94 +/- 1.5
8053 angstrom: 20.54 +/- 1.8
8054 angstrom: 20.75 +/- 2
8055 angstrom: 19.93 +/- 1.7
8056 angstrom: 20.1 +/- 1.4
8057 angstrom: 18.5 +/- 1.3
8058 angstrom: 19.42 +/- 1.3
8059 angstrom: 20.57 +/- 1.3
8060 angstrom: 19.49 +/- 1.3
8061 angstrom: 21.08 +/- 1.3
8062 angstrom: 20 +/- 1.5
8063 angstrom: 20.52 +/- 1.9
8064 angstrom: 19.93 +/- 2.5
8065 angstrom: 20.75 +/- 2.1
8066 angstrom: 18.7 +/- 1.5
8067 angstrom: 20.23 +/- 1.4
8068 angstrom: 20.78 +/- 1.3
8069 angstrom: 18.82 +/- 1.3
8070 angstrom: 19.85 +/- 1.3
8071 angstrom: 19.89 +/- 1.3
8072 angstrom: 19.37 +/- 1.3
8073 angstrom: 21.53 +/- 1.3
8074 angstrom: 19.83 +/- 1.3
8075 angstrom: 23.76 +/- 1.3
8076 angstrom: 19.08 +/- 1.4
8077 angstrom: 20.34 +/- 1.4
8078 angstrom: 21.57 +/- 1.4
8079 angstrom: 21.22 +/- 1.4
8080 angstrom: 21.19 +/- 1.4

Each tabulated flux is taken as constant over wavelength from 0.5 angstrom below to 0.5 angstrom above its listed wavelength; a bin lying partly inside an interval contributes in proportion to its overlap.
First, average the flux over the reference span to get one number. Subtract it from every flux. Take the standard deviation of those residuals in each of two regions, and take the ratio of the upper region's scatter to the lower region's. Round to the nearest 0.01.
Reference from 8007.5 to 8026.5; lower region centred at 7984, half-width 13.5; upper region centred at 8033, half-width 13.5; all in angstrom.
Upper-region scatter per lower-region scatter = 0.96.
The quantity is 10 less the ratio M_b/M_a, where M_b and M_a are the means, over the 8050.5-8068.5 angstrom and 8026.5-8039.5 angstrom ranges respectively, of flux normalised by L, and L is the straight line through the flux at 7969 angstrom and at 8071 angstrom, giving 8.99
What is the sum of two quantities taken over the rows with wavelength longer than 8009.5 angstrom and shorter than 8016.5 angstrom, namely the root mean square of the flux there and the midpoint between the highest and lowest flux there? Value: 41.3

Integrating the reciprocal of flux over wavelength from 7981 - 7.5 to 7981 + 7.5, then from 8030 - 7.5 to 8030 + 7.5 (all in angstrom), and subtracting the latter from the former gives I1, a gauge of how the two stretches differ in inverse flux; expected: 0.034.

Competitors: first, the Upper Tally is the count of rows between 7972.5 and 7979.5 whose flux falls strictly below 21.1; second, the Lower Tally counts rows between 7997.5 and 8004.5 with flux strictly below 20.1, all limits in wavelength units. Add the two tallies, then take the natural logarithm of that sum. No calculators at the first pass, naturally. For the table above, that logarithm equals 2.30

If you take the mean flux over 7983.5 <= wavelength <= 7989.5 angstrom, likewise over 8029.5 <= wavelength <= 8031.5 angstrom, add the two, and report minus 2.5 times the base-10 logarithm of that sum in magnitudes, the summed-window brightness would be -4.09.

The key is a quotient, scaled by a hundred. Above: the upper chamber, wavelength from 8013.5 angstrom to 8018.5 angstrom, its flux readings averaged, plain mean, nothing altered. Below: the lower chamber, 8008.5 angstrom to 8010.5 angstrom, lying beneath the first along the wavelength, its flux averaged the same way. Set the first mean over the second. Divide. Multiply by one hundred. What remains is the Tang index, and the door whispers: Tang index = 93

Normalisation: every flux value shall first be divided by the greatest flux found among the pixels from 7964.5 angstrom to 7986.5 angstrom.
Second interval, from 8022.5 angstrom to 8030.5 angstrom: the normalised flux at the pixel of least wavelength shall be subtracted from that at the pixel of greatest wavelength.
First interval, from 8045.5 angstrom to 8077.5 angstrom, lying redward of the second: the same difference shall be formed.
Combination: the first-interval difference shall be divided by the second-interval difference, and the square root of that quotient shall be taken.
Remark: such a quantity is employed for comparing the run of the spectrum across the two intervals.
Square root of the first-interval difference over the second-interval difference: 0.78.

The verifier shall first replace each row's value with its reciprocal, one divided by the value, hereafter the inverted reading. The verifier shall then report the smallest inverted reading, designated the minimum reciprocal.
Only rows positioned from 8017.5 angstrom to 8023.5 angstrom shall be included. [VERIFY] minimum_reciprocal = 0.047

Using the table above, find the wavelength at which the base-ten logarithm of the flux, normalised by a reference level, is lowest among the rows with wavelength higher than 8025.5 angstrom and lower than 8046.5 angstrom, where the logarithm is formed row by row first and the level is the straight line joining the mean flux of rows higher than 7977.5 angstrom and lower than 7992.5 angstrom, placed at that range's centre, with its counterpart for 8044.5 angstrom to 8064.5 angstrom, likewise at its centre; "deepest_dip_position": 8033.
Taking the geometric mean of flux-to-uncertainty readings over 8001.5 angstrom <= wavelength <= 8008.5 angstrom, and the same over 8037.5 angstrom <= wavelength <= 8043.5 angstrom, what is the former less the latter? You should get -0.4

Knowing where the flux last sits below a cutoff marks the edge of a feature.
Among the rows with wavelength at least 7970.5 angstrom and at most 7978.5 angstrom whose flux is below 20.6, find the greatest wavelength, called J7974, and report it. 7978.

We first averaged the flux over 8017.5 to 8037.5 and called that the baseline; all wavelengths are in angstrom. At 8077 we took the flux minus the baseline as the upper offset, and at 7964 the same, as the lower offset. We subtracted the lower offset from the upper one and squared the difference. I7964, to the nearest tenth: 0.9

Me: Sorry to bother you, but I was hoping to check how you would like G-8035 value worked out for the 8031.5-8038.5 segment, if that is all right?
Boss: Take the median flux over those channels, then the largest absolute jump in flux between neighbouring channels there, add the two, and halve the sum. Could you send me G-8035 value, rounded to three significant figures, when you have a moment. 12.3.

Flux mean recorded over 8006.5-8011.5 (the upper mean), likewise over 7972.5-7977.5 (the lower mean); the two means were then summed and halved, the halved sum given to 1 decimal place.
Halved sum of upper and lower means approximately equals 20.7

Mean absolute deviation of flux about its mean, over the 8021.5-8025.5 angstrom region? 0.35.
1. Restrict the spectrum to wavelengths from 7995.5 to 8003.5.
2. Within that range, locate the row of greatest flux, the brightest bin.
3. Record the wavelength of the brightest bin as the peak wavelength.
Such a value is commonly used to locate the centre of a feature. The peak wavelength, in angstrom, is 7996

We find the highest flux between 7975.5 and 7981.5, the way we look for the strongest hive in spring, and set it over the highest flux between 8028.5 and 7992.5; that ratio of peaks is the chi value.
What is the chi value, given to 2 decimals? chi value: 0.92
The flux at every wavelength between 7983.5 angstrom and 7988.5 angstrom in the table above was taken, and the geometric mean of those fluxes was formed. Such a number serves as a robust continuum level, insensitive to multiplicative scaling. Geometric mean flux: 20.3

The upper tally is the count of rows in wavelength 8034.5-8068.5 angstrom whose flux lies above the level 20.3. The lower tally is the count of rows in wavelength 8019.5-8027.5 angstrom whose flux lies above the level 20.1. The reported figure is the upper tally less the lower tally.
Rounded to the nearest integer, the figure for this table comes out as 11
